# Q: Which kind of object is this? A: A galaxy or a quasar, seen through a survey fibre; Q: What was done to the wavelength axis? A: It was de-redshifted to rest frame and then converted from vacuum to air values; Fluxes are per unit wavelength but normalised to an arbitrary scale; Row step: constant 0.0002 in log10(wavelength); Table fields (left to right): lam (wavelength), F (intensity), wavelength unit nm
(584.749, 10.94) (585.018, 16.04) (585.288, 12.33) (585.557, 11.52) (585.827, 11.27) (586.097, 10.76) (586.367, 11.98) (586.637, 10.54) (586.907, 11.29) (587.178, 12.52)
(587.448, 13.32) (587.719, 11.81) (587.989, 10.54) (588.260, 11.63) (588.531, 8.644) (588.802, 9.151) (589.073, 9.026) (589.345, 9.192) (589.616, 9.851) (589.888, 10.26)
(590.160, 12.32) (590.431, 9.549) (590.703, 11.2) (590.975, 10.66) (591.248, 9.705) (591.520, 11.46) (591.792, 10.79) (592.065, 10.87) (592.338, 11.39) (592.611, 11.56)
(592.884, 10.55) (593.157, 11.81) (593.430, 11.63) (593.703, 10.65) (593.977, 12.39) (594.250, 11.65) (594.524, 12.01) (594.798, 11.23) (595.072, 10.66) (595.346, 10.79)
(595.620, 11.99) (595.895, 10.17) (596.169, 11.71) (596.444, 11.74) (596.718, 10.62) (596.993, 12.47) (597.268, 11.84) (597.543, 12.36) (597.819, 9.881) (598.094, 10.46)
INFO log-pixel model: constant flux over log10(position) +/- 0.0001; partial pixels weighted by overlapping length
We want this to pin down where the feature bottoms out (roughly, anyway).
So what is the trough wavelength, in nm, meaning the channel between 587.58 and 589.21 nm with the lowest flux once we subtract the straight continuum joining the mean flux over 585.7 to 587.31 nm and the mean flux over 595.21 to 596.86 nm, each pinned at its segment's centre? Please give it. 588.531 nm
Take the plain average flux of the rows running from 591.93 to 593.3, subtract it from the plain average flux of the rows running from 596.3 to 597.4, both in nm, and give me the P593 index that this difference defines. 0.43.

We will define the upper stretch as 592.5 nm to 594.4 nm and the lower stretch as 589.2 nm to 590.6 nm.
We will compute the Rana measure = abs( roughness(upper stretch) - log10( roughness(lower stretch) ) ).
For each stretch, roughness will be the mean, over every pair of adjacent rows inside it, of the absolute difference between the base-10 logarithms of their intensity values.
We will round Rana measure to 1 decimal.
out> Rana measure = 1.3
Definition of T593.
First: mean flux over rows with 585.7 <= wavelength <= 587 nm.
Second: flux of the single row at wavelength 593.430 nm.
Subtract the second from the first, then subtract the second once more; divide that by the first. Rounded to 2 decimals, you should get -1.08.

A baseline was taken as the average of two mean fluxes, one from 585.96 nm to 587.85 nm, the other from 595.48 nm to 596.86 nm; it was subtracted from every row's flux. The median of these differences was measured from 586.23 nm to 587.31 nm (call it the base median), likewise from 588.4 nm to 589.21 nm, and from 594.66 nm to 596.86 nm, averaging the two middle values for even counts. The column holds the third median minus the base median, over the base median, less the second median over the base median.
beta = 13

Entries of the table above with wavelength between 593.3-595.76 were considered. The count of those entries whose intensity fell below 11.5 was 4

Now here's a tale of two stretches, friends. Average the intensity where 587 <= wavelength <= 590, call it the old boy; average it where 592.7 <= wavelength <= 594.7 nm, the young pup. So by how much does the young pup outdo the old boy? 1.0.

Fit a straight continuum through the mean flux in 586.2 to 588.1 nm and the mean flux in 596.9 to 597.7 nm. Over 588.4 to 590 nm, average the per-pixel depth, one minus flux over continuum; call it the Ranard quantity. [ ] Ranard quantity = 0.21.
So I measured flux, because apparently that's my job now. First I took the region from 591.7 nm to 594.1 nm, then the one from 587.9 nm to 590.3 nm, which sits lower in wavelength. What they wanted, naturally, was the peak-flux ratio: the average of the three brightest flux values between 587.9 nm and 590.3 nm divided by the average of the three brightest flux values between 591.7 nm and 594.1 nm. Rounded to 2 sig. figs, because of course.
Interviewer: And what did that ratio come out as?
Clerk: 0.96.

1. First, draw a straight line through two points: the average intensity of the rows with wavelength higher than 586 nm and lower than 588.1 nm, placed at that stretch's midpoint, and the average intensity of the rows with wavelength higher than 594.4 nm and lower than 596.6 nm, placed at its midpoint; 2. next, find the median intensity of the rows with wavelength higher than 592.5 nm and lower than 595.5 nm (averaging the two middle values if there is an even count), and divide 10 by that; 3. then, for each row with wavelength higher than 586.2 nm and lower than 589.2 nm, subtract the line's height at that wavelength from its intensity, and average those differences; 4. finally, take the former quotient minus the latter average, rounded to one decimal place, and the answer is 1.5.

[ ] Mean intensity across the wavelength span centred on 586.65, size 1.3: 11.4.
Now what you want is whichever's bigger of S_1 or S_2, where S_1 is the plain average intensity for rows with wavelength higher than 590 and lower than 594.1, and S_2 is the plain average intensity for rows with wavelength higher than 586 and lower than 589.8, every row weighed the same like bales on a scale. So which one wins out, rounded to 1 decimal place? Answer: 11.1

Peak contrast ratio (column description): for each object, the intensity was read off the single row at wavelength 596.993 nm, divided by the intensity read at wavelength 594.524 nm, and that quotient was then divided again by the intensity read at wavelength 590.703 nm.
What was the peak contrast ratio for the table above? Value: 0.093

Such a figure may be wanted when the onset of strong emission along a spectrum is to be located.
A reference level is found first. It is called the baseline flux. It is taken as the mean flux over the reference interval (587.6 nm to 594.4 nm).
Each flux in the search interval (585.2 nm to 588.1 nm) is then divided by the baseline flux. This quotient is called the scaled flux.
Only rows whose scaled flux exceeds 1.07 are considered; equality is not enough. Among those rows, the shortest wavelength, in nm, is 585.288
